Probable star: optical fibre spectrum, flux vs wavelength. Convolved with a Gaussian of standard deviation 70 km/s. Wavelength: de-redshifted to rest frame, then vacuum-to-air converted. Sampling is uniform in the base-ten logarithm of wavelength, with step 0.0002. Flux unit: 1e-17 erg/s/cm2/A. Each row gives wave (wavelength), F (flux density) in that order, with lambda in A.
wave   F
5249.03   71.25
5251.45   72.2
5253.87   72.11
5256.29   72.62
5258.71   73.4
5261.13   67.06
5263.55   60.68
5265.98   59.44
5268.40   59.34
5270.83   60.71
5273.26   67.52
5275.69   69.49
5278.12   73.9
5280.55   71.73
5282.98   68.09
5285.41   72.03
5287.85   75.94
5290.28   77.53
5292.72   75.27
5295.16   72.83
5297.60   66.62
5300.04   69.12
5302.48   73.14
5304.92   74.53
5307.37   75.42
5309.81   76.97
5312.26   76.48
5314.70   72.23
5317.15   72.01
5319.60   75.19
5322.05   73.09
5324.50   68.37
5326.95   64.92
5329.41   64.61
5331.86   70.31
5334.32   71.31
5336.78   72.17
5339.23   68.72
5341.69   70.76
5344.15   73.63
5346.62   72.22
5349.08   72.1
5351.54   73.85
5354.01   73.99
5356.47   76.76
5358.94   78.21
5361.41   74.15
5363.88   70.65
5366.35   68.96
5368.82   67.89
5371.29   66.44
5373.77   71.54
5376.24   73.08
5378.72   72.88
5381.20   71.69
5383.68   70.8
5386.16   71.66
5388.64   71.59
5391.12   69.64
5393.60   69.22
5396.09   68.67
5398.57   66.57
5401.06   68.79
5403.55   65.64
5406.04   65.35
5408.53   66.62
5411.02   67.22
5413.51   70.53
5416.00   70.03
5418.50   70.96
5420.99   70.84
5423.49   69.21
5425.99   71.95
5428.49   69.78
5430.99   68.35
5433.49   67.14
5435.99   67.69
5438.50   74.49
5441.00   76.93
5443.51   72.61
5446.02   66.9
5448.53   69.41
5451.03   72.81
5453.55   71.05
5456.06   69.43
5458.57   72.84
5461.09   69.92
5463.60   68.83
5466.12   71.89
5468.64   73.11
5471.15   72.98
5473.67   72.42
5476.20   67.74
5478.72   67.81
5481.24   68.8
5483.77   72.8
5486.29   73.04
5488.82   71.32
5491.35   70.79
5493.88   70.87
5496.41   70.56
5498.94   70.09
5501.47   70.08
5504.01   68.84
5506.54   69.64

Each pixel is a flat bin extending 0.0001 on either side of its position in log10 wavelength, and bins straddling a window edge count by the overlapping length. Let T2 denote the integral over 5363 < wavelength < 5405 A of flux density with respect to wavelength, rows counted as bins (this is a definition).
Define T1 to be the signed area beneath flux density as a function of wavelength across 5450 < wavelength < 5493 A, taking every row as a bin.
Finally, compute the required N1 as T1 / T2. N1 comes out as 1.043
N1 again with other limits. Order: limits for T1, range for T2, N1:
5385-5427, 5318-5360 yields 0.963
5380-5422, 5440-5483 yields 0.953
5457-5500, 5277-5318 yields 1.016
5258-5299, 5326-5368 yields 0.939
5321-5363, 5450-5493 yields 0.986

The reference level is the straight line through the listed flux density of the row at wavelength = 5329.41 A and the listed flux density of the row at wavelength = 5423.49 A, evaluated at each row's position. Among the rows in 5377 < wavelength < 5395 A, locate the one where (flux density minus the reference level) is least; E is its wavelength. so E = 5393.60 A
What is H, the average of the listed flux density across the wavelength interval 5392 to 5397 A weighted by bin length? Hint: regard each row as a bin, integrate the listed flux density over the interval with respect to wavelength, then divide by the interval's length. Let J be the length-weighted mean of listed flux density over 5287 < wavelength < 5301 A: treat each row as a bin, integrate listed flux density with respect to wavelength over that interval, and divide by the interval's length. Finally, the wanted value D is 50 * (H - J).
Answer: -194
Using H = 69.0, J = 73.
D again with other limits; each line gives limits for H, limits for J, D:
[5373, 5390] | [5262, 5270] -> 586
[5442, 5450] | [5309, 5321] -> -225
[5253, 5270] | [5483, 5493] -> -288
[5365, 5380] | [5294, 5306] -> -54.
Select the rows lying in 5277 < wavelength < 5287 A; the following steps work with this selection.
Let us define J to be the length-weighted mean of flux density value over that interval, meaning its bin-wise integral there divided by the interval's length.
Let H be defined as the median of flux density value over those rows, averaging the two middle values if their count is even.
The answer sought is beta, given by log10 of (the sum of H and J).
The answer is 2.157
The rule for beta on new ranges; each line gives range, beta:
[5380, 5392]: 2.154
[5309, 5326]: 2.165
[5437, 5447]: 2.165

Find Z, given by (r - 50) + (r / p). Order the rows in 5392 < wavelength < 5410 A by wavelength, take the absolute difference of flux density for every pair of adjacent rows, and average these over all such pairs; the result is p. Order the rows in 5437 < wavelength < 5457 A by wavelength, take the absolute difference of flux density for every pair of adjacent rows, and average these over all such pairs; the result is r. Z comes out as -44.9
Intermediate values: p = 1.6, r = 3.1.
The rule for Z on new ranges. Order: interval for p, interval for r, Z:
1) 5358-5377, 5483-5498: -49.2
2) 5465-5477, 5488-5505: -49.3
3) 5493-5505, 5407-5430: -45.5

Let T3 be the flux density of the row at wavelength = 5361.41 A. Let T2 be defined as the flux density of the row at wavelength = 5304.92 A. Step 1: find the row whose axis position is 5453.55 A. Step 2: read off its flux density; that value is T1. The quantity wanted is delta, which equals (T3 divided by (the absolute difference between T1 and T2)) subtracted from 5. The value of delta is -16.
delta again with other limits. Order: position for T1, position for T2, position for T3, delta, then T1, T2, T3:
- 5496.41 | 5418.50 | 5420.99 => -172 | 70.56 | 70.96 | 70.84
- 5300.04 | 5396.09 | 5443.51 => -156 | 69.12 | 68.67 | 72.61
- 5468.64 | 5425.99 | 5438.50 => -59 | 73.11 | 71.95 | 74.49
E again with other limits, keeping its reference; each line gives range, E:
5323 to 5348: 5329.41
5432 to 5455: 5446.02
